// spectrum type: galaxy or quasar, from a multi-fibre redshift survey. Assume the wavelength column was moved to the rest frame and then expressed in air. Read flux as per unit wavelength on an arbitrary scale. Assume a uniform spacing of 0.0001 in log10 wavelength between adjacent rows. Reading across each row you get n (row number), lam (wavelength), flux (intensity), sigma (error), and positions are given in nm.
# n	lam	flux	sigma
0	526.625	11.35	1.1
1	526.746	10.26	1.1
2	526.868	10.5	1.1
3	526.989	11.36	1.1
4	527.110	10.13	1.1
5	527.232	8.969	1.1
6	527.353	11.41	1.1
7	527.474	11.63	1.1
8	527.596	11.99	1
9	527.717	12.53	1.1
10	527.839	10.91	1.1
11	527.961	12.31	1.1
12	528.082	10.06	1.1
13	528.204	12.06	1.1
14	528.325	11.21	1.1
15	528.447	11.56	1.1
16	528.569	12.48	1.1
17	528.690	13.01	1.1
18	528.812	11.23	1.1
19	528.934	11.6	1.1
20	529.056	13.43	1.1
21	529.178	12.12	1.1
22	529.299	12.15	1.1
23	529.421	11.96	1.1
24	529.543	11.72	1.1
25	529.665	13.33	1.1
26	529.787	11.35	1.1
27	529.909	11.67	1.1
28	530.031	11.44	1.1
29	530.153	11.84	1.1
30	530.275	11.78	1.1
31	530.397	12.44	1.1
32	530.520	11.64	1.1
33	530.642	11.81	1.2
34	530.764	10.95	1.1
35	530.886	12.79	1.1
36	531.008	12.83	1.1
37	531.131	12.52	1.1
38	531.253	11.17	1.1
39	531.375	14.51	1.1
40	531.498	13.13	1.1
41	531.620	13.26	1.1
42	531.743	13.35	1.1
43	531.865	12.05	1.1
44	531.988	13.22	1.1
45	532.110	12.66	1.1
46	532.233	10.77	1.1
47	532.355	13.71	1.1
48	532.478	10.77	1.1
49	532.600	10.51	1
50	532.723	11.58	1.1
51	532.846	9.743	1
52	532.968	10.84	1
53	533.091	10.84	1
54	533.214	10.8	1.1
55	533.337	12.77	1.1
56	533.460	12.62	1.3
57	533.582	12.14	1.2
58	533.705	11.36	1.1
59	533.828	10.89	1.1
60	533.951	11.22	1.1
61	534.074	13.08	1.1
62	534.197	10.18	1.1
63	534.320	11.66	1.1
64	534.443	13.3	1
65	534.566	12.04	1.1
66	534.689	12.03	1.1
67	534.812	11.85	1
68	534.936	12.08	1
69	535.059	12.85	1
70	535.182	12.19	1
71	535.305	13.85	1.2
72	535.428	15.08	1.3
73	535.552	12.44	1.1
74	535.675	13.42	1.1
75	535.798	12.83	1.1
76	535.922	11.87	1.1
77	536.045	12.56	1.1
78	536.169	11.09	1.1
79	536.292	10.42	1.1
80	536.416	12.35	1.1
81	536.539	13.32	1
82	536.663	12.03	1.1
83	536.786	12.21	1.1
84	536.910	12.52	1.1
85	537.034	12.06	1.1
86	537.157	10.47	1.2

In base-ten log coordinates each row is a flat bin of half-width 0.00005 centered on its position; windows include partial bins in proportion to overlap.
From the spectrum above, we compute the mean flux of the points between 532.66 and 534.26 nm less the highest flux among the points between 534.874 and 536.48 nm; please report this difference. -3.7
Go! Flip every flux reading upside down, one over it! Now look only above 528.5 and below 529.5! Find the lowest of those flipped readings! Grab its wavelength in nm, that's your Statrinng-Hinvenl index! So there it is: 529.056 nm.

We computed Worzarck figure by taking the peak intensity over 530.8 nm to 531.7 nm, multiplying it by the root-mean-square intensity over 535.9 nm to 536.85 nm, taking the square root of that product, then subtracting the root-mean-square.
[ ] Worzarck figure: 1.19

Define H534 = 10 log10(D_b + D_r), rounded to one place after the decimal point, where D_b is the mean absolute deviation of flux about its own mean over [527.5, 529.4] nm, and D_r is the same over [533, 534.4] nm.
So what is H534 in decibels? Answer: 1.6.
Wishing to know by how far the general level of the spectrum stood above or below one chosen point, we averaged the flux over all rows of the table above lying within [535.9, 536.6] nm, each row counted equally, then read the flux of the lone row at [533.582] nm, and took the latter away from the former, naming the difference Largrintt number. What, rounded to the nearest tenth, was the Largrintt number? -0.2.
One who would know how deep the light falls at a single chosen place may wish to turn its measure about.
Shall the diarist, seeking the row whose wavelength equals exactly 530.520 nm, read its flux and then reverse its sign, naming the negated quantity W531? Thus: -11.6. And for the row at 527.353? -11.4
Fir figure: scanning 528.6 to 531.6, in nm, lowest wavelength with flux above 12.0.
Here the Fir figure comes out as 528.690 nm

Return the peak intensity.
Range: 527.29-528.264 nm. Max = 12.53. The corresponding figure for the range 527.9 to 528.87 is 13.01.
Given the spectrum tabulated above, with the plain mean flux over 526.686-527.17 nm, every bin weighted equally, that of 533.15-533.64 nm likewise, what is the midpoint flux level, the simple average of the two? 11.32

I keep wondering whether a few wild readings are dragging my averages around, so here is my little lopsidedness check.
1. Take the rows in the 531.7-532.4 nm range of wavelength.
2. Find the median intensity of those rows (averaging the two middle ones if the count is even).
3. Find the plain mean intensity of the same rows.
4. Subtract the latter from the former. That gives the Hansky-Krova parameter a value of 0.3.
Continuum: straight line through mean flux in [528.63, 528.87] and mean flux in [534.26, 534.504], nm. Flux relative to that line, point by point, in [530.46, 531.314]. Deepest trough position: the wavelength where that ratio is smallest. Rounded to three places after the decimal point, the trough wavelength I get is 530.764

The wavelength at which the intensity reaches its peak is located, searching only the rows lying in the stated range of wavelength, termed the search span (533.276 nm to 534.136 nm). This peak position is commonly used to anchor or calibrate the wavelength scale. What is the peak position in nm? 534.074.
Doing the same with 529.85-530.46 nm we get 530.397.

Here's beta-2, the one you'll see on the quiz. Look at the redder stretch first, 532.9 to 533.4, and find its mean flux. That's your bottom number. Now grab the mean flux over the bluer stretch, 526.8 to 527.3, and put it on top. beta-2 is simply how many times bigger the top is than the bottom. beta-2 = 0.91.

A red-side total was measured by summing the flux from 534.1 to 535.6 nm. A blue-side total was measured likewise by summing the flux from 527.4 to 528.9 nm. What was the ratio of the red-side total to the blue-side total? 1.06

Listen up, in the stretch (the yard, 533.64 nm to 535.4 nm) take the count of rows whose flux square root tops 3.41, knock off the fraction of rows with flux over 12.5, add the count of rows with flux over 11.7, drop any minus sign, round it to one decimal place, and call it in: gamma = 18.7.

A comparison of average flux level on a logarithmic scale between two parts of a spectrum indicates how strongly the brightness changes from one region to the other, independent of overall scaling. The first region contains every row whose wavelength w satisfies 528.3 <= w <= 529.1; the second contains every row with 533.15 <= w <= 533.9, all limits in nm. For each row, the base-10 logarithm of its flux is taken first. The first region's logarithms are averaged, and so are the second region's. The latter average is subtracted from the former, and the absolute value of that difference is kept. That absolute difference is 0.011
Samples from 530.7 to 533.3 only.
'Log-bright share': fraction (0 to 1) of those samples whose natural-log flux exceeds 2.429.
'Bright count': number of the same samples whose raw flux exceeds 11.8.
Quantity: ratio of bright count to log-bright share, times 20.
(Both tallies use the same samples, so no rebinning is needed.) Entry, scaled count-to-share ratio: 385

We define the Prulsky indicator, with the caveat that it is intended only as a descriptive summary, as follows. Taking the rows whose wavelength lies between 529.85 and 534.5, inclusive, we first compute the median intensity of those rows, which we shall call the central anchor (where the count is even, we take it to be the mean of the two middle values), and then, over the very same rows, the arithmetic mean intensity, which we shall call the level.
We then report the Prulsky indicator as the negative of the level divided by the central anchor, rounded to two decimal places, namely -1.01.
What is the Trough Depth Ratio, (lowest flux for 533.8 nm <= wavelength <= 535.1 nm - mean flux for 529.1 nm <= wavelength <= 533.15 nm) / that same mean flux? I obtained -0.15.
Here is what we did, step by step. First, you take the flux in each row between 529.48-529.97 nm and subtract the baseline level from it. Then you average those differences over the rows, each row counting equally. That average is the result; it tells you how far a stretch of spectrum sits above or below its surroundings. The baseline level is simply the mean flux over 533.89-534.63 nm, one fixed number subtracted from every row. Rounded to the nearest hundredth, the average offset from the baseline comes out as 0.10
